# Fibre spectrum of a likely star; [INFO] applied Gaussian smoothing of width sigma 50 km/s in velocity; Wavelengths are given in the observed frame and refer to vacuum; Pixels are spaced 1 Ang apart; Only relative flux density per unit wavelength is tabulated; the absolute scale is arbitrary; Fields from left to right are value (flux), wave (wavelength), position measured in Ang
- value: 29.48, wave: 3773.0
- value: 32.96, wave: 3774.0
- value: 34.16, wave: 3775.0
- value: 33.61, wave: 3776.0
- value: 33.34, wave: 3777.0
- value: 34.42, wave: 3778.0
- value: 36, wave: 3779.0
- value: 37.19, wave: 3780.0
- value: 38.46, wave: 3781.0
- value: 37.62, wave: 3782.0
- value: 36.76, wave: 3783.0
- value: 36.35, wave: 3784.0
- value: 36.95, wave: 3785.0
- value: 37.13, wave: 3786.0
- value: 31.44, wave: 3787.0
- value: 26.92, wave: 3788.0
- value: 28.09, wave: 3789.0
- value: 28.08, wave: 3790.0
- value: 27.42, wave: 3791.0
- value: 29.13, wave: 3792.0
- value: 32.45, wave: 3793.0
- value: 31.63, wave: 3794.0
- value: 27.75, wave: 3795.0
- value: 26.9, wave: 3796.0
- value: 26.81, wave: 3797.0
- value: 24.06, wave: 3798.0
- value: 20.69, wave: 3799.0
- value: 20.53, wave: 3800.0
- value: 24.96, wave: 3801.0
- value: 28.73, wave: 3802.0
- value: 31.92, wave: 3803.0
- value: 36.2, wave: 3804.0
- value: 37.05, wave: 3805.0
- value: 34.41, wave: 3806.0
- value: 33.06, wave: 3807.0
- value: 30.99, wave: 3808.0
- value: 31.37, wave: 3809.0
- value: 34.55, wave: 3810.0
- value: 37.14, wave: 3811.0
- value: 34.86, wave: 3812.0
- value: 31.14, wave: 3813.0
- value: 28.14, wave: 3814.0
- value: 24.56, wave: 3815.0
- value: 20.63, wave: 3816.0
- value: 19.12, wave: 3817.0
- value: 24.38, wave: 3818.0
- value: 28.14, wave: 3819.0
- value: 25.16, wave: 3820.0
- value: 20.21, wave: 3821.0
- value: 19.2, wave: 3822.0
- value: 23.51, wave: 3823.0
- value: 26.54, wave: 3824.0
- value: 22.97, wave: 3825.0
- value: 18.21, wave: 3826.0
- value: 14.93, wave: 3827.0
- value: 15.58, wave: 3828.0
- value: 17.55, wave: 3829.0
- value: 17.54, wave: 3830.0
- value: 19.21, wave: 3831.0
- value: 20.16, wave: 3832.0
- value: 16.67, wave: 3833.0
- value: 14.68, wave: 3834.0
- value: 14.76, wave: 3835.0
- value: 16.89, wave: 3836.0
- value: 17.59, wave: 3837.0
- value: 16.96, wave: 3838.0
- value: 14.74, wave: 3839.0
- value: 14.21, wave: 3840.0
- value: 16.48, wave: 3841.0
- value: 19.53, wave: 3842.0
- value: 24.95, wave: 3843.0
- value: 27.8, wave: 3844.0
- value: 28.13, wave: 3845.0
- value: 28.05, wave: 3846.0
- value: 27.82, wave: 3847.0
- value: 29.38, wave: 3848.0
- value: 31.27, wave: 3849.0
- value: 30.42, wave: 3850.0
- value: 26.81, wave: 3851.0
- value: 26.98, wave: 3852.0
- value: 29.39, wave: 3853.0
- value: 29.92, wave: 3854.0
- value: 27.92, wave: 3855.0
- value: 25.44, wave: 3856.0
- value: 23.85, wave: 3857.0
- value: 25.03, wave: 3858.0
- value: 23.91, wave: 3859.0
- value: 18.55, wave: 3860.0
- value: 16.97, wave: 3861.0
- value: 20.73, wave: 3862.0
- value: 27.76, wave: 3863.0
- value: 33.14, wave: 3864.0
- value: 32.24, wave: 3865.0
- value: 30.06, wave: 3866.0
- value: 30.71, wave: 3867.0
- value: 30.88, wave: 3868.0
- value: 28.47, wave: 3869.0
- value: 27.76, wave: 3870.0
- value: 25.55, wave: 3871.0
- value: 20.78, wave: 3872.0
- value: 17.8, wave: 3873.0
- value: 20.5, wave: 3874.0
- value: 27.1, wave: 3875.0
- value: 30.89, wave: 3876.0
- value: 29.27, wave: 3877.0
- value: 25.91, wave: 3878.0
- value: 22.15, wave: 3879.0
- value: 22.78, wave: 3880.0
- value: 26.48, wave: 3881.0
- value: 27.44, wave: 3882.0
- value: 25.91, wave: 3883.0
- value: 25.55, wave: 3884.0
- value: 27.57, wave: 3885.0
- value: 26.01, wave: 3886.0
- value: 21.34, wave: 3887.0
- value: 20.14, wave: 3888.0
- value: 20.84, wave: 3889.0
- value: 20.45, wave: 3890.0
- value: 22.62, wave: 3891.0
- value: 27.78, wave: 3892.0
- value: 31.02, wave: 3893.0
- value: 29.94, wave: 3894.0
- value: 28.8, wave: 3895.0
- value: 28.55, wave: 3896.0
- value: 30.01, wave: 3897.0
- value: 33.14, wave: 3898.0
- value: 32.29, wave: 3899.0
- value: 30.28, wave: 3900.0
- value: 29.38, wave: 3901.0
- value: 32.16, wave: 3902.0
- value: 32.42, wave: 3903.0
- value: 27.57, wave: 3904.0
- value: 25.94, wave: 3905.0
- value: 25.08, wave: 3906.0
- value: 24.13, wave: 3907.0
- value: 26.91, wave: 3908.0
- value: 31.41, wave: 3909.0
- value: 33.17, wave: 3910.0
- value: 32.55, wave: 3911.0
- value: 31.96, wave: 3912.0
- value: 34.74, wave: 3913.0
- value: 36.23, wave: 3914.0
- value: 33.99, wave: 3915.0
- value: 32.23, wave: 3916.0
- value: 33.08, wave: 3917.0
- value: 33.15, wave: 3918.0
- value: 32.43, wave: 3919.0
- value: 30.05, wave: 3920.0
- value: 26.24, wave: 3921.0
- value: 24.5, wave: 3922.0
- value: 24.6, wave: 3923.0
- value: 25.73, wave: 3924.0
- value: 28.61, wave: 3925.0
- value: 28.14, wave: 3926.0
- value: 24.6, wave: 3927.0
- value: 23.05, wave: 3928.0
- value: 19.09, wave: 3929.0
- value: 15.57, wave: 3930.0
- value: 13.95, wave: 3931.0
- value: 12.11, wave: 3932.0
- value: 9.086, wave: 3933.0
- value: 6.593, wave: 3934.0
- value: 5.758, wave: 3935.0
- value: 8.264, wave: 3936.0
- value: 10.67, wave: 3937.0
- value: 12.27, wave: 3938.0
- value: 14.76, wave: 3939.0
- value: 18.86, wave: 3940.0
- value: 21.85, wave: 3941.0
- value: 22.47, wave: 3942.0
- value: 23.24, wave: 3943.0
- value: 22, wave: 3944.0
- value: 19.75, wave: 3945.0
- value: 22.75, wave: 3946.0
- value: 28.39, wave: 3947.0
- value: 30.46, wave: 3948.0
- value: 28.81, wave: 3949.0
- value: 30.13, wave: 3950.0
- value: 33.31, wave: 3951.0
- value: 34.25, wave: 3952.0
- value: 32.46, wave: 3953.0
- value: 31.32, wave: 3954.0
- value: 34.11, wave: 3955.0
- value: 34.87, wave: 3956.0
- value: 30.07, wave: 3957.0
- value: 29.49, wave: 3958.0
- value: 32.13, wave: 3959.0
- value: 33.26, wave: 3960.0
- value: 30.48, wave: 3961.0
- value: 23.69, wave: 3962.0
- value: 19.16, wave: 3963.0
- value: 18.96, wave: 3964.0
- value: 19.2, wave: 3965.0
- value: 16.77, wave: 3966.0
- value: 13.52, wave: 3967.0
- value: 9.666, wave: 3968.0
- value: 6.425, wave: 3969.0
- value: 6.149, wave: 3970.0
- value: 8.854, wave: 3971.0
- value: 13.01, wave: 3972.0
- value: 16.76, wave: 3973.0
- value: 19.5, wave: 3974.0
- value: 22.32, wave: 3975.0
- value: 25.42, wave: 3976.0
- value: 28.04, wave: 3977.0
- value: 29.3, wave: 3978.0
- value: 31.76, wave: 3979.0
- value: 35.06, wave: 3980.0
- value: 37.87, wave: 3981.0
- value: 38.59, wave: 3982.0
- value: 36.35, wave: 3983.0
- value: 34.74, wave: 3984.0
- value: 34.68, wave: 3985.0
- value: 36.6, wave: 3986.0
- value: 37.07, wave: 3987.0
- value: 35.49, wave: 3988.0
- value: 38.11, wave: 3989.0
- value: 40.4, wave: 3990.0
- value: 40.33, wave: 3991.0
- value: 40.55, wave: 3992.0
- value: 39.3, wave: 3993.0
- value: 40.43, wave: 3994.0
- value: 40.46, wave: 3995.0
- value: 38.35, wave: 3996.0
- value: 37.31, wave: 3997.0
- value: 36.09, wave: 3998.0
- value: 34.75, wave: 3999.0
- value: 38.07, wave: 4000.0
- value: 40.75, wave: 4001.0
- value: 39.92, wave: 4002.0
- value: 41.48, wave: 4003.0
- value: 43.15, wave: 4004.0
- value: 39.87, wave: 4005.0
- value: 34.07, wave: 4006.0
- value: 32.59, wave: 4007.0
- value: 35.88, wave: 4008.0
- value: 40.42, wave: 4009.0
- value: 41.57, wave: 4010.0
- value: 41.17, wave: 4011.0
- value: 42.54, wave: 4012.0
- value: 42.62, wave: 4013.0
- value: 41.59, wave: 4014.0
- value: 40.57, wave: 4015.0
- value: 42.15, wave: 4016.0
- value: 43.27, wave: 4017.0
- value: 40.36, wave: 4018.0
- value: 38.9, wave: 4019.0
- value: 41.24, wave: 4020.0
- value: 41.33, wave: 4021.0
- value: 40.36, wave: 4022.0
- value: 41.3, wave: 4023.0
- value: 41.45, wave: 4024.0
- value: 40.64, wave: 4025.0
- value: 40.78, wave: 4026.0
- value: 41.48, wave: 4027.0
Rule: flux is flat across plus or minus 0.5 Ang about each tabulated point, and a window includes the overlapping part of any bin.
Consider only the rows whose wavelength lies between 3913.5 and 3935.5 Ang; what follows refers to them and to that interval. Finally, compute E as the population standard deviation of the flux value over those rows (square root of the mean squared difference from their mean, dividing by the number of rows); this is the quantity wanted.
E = 9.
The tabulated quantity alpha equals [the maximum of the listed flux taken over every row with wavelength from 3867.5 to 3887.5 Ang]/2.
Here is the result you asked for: 15.4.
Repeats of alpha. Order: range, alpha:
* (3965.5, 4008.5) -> 21.6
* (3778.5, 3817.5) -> 19.2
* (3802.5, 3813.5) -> 18.6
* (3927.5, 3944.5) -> 11.6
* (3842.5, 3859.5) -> 15.6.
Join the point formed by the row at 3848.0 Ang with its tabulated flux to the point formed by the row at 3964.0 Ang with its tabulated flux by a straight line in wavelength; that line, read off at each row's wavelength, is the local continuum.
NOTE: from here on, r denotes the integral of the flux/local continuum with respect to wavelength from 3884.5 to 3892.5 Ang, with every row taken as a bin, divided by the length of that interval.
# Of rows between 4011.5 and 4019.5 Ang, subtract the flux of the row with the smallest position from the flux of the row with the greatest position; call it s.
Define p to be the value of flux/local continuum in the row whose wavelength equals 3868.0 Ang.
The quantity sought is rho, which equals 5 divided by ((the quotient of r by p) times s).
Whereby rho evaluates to -1.7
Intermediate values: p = 1.1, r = 0.9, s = -3.6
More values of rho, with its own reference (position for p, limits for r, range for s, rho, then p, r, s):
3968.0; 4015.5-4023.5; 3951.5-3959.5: -0.4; 0.5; 2.9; -2.1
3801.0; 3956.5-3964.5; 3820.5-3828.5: -0.6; 0.7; 1.4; -4.6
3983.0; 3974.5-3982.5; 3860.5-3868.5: 0.4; 2.1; 1.8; 13.9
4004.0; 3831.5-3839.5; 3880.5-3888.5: -4.1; 2.8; 0.5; -6.3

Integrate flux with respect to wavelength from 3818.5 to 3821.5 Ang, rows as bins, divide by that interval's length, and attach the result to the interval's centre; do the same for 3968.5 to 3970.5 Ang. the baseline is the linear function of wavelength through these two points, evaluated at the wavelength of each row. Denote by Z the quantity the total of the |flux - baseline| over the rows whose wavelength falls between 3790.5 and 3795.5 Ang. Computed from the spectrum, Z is 11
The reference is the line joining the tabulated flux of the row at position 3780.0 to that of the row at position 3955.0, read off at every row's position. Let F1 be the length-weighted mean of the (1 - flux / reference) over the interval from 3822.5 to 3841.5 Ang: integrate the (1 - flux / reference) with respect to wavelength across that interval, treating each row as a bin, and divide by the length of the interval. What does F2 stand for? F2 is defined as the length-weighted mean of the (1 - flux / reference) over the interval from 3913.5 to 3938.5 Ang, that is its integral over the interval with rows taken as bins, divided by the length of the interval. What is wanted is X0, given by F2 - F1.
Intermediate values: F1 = 0.5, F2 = 0.37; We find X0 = -0.14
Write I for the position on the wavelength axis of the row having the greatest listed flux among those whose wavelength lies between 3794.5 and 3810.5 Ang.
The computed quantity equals 3805.0 Ang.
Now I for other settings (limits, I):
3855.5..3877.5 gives 3864.0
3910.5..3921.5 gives 3914.0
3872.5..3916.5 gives 3914.0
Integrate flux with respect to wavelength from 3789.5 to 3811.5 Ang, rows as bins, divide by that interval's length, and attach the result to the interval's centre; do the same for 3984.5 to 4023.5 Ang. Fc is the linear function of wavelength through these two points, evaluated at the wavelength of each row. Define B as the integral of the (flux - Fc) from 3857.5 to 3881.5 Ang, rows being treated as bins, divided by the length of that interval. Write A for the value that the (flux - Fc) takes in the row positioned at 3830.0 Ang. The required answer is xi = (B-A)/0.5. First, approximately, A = -13.7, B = -7.4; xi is 12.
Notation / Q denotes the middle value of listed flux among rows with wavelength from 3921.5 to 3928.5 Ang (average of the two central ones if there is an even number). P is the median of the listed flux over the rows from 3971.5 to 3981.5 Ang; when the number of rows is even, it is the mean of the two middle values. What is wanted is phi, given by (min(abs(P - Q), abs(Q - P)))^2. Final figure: 5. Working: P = 27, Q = 24.6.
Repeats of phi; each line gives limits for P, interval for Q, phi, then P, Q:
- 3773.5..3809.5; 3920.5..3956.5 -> 82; 32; 23.1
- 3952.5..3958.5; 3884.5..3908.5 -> 18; 32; 27.7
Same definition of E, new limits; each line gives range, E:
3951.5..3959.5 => 2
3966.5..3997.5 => 11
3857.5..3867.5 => 5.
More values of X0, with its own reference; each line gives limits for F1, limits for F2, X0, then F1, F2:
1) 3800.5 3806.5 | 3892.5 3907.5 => 0.04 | 0.1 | 0.16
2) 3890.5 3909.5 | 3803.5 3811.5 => -0.11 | 0.2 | 0.06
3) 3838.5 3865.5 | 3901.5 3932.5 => -0.09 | 0.3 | 0.21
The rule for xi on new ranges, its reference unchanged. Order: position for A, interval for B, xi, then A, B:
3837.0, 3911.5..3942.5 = 1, -13.9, -13.3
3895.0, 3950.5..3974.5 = -18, -5.4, -14.6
